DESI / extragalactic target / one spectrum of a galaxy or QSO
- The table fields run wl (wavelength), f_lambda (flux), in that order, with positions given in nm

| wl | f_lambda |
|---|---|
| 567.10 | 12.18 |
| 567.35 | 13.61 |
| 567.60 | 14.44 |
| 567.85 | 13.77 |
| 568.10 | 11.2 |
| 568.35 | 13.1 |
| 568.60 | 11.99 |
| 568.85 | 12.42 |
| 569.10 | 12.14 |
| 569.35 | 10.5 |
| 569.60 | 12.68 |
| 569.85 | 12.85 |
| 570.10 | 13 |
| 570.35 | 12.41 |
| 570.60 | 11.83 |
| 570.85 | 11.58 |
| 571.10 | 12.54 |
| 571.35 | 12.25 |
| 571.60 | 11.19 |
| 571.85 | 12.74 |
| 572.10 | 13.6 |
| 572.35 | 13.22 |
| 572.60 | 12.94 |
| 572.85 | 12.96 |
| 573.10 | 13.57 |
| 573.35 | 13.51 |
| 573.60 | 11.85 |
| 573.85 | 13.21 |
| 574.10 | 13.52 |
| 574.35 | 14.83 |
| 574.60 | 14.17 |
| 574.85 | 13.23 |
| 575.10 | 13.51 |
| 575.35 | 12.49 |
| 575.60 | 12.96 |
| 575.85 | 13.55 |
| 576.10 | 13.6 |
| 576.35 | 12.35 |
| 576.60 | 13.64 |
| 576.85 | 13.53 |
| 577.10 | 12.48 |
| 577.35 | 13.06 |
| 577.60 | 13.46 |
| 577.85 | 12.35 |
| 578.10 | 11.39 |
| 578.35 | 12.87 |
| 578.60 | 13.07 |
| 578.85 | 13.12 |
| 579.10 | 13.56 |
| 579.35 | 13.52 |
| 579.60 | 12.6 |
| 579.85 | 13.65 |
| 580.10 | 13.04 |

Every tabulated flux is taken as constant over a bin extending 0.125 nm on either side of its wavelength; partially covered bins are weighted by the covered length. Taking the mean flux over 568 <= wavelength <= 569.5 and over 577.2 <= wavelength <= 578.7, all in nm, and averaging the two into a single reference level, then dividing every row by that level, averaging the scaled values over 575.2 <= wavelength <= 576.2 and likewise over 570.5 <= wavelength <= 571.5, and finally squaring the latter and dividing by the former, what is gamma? 0.90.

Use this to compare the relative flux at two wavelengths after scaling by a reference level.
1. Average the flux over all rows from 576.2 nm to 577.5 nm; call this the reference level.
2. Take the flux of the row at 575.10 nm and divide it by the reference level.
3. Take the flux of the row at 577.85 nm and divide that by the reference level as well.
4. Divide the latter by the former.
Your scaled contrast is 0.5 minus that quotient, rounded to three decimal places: -0.414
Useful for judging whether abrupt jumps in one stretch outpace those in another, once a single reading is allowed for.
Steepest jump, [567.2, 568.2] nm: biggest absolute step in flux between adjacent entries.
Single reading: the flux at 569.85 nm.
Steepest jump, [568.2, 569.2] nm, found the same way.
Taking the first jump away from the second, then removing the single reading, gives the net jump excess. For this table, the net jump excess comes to -14.3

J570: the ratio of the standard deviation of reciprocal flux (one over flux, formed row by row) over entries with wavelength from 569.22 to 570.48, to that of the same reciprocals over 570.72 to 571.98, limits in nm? 1.7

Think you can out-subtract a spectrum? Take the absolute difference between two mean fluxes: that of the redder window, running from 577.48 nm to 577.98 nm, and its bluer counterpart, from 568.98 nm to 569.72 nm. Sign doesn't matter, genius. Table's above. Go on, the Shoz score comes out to 1.1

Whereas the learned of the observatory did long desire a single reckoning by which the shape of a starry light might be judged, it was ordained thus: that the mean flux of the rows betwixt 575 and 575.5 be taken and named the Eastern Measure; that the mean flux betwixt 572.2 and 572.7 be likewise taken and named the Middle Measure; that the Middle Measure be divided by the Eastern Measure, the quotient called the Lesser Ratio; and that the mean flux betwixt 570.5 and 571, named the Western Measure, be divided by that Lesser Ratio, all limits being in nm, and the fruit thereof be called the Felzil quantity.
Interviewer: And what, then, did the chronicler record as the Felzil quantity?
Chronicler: 11.6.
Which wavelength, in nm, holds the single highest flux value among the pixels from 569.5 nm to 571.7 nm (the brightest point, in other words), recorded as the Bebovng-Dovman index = 570.10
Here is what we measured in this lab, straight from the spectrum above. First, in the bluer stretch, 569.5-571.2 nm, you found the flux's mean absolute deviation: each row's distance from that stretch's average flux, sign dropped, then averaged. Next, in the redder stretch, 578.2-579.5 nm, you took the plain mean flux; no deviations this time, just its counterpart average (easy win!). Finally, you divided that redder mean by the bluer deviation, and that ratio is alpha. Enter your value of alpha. 33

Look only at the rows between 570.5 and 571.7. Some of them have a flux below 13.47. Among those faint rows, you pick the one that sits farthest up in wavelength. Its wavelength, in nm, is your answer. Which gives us 571.60 nm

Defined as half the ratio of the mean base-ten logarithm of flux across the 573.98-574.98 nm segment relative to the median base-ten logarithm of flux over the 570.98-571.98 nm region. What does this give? 0.523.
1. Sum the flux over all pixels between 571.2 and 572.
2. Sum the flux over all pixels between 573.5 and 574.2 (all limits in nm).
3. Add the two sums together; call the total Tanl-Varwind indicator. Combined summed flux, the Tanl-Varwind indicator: 75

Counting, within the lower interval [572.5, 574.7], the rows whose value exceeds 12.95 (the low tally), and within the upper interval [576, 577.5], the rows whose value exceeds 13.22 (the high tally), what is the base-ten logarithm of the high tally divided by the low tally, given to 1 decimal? -0.4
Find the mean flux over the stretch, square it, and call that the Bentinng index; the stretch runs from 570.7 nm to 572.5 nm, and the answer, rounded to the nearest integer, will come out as 155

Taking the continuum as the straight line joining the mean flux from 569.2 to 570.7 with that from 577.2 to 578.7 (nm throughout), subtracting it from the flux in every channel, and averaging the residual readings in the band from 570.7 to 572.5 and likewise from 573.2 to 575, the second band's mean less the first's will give 0.9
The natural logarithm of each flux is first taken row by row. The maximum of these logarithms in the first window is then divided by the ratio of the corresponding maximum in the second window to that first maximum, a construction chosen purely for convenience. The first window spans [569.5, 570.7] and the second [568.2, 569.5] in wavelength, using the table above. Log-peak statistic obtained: 2.56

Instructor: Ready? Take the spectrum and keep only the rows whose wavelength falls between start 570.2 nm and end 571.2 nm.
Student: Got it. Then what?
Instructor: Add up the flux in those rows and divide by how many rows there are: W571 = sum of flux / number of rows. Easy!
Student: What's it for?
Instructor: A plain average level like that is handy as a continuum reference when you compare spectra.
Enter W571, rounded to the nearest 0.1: 12.1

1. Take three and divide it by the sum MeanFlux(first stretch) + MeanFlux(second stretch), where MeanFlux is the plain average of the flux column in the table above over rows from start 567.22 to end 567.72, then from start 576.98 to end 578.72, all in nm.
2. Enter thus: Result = 0.112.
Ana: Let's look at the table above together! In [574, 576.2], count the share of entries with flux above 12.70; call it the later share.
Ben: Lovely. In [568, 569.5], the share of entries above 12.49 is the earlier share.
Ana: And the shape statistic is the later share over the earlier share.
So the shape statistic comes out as 5.3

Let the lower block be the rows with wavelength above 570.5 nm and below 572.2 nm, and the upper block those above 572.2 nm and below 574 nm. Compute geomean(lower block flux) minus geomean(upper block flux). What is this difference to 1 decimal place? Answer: -0.8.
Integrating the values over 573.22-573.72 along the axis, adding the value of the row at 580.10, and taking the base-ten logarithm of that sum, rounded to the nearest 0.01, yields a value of 1.29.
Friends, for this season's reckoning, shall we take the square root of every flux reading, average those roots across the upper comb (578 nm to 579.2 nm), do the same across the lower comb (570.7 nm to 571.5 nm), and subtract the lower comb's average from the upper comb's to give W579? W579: 0.10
